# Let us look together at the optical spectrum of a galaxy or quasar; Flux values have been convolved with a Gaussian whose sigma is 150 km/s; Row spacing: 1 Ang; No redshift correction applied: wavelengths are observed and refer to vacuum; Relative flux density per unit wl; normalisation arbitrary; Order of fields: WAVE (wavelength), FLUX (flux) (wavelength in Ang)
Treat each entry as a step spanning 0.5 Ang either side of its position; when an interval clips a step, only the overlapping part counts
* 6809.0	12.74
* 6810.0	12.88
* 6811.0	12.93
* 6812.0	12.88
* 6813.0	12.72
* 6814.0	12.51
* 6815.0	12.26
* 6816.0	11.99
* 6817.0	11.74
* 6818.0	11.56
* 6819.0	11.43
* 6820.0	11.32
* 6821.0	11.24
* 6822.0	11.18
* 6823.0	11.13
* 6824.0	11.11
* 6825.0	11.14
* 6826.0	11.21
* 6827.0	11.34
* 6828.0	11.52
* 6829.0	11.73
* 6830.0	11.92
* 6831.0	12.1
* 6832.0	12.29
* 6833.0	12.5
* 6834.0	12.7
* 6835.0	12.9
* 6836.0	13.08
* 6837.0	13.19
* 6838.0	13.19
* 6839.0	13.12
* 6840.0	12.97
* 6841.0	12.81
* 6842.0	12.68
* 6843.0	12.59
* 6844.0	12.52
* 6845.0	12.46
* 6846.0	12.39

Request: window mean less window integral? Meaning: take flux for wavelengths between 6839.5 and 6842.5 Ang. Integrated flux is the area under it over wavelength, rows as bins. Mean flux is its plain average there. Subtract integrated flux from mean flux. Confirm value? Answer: -25.6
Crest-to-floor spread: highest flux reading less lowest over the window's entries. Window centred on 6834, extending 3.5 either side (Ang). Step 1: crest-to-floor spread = 1.09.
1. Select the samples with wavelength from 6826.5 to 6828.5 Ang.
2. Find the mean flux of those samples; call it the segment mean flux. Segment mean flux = 11.4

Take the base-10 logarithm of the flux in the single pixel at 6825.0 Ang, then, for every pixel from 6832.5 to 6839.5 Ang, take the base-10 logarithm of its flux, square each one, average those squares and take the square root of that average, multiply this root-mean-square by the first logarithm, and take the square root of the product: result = 1.08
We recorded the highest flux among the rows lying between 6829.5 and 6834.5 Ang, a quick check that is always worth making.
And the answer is 12.7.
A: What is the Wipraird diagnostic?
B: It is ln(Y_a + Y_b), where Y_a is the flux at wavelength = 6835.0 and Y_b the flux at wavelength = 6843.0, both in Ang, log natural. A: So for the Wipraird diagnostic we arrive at 3.24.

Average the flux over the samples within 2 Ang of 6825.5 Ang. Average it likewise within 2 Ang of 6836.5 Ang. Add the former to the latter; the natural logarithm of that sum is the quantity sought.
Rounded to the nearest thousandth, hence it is 3.190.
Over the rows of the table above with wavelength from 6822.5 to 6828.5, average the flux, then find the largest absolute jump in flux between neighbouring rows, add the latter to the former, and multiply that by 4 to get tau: 46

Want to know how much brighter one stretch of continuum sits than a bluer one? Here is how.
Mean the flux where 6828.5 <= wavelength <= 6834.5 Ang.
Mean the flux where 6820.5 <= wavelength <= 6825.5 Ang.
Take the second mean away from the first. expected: 1.0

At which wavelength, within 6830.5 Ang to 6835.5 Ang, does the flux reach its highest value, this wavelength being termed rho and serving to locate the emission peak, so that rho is 6835.0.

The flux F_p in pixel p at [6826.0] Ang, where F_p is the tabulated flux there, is 11.21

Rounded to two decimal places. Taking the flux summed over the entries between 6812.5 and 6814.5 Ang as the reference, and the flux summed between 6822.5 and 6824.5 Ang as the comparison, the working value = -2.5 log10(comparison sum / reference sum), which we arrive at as 0.14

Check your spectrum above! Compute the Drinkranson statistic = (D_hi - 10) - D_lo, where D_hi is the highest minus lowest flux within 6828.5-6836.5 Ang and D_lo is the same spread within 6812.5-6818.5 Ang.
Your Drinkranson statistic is -9.8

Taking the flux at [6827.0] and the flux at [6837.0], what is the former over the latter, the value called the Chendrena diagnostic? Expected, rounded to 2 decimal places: 0.86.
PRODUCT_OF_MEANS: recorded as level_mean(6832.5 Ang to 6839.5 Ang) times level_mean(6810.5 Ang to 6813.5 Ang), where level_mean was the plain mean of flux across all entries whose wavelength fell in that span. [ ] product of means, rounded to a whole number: 166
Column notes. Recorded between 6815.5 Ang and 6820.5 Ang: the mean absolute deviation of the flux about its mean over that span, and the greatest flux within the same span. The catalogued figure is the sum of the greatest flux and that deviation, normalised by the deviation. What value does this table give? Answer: 59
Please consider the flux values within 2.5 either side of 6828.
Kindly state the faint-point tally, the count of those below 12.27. 5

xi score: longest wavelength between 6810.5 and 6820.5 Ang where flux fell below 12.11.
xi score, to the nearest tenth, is 6820.0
